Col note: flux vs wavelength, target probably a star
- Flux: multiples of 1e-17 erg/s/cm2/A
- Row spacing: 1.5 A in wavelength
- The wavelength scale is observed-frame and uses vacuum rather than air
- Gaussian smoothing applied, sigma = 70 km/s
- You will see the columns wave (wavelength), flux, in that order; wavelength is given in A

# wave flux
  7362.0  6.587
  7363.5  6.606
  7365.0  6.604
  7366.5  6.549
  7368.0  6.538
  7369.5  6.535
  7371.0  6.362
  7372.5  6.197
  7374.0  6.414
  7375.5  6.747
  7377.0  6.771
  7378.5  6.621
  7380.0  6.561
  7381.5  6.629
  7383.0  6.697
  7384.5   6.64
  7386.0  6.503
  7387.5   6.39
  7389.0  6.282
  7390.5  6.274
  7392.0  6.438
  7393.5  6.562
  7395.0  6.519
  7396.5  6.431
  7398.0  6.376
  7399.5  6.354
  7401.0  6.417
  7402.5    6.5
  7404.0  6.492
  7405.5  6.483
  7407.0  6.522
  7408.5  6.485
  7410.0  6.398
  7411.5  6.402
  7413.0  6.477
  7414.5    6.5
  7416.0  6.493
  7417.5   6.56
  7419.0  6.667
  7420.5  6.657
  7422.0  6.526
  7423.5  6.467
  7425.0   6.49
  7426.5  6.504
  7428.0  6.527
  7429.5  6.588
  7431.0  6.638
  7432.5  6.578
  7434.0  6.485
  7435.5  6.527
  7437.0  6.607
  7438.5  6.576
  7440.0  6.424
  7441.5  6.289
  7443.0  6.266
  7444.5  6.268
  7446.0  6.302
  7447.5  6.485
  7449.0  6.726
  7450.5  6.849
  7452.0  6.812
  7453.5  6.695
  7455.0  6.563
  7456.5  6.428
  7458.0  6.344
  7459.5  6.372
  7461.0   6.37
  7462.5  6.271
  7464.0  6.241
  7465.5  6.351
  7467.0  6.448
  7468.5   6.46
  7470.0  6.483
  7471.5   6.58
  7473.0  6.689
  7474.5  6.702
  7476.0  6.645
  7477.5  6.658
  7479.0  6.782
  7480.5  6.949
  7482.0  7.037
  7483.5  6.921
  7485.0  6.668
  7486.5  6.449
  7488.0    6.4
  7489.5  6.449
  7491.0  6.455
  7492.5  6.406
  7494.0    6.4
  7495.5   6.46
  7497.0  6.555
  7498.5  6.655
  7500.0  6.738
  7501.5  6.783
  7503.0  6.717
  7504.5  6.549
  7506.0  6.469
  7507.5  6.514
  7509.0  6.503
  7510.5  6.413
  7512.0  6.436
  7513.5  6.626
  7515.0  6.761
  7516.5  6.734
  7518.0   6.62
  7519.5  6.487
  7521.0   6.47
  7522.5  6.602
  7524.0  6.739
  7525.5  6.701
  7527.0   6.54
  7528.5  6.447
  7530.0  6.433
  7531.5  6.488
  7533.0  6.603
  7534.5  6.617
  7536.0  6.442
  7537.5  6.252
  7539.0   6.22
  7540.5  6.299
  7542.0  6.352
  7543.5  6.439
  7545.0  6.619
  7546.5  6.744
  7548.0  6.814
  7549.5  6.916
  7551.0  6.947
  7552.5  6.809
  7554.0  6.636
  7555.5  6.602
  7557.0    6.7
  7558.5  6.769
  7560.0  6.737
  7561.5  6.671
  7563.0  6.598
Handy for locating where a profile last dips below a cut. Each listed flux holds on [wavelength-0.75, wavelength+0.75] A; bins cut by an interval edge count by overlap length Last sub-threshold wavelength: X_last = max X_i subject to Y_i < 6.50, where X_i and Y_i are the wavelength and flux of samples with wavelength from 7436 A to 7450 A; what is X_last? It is 7447.5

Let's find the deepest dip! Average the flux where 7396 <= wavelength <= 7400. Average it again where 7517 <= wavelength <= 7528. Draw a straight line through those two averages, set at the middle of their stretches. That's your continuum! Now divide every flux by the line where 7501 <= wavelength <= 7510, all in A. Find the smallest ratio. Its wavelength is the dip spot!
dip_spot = 7506.0 A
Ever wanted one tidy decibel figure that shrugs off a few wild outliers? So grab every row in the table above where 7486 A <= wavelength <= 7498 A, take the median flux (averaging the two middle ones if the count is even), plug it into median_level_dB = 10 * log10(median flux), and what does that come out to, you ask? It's 8.095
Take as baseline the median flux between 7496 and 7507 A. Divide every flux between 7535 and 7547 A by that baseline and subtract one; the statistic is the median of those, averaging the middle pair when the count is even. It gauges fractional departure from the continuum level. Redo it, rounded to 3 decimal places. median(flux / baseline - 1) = -0.039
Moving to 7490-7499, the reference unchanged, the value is -0.030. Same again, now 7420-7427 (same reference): -0.023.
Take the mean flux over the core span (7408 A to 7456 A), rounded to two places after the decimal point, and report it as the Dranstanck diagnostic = 6.53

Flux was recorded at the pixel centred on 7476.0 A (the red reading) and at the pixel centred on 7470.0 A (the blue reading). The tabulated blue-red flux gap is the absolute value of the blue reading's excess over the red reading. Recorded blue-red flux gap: 0.162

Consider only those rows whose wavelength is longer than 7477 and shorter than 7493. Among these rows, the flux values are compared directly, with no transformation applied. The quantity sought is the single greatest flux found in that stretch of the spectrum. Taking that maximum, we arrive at 7.037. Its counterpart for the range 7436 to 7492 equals 7.037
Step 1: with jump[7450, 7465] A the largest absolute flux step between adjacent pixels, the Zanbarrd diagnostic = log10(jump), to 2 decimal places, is -0.87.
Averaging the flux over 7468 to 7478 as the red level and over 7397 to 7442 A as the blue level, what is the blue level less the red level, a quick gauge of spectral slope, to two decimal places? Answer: -0.10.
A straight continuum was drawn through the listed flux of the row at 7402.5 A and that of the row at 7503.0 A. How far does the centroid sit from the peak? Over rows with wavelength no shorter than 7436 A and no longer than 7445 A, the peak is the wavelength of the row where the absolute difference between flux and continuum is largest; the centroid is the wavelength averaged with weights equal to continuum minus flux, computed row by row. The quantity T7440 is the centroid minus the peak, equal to -1.7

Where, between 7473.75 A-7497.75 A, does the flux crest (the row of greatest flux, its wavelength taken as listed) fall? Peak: 7482.0 A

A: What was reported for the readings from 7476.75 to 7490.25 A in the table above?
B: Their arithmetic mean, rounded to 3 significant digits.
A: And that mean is 6.70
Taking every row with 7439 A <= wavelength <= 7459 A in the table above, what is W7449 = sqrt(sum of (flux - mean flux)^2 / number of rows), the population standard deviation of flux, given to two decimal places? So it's 0.20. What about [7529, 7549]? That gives 0.18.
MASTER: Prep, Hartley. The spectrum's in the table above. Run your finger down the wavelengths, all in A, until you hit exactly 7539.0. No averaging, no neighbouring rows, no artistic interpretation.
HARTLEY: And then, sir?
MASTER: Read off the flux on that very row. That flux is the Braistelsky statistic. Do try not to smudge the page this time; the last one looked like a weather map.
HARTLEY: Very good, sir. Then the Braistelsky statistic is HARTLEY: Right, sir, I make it 6.22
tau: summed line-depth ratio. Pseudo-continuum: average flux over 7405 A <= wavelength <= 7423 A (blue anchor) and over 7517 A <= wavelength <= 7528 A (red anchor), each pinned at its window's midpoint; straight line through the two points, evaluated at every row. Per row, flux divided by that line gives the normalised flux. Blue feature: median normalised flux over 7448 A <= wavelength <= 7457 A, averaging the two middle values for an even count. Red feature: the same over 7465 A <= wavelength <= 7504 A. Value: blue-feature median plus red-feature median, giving 2.03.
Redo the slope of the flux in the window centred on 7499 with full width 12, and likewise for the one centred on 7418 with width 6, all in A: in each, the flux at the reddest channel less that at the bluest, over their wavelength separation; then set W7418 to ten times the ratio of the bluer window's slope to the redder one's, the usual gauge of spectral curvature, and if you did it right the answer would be 26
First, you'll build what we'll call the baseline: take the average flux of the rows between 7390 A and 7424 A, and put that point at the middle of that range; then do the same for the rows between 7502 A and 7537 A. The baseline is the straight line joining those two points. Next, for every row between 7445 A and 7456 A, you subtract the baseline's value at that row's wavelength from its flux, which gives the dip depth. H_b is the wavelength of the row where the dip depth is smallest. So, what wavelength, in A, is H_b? 7446.0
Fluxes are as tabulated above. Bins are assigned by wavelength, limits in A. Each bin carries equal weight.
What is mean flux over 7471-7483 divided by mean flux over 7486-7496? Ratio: 1.05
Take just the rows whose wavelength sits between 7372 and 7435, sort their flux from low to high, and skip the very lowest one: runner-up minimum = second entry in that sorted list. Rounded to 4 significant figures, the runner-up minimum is 6.274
